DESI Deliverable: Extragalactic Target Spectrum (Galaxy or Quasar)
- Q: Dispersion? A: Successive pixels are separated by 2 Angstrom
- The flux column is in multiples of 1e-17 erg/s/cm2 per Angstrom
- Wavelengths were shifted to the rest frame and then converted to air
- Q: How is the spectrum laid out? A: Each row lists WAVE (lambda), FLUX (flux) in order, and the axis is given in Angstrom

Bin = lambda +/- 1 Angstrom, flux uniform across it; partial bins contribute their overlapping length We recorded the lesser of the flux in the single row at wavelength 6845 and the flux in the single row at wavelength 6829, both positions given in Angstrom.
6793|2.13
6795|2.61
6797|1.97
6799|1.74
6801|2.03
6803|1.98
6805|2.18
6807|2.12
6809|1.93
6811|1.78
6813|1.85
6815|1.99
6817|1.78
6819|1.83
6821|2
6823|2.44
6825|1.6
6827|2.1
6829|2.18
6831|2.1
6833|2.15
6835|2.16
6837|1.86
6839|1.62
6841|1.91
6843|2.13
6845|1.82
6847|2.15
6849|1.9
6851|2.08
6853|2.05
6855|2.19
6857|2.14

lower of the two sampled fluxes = 1.82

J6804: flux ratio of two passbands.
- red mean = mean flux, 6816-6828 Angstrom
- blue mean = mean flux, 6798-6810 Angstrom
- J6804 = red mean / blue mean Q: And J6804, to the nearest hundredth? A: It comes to 0.98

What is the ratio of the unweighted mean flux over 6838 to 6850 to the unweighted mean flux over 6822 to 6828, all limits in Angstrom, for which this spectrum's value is 0.94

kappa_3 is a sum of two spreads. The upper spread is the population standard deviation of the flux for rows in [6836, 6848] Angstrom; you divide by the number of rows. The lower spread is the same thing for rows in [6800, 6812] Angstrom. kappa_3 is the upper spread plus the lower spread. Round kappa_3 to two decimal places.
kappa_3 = 0.31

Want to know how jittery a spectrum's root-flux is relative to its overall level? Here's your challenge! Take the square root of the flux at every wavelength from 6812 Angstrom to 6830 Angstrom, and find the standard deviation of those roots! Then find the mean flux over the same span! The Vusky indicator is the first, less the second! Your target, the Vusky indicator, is -1.89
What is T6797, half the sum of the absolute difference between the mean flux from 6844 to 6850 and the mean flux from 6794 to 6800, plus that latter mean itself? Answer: 1.13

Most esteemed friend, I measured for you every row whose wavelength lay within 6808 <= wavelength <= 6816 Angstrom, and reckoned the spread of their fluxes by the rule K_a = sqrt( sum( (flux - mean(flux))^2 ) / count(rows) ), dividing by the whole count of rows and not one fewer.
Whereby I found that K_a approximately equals 0.079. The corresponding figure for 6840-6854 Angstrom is 0.119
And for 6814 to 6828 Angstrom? 0.248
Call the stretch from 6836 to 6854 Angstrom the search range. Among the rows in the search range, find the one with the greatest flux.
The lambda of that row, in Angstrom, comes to 6847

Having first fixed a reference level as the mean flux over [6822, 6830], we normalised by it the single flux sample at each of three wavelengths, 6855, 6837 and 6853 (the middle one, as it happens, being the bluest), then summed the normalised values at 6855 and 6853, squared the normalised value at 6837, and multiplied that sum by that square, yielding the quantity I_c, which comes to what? 1.6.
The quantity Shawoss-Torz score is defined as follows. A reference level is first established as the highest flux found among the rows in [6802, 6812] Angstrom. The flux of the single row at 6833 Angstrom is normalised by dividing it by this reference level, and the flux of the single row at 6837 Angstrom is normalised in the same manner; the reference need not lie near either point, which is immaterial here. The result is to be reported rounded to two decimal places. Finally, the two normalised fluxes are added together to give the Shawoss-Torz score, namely 1.84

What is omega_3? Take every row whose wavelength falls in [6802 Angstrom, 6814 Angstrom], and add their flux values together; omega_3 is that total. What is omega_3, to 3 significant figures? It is 11.8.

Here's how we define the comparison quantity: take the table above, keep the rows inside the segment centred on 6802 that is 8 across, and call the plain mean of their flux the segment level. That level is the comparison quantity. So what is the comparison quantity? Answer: 1.98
